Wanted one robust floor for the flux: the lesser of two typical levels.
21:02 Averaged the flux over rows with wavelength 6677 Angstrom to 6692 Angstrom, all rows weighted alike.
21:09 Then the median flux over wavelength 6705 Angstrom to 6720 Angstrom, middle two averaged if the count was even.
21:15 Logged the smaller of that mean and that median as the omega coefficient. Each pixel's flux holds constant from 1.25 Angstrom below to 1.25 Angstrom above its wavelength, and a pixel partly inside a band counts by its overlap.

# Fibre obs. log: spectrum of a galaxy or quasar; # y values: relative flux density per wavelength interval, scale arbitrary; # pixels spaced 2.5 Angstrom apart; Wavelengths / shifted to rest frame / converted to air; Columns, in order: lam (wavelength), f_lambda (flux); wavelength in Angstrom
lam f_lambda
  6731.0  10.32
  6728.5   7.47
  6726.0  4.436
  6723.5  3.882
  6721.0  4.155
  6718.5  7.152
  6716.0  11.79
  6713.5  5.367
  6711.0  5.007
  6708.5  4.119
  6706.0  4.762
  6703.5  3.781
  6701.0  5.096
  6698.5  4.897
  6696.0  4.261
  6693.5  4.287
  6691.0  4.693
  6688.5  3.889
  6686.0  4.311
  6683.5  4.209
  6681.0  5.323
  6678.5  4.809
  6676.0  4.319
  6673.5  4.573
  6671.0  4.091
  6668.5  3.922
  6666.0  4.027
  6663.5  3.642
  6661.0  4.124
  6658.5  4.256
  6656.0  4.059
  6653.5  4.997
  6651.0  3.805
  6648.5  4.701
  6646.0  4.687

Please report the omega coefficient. 4.5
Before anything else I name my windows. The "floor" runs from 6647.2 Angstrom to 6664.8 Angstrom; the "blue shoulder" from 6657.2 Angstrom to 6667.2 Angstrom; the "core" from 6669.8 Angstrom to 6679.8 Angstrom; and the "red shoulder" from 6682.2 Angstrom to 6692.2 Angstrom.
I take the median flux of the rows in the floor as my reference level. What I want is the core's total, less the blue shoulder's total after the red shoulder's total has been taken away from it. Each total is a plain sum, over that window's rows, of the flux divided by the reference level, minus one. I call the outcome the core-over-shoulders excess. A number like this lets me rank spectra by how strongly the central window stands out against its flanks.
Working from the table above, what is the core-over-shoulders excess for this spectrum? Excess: 0.6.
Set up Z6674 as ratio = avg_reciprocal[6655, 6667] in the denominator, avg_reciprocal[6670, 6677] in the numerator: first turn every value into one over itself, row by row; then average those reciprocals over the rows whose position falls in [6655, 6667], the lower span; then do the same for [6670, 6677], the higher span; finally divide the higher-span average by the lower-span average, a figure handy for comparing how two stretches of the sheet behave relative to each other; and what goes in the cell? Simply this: 0.93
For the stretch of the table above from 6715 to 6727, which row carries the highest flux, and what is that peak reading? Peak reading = 11.79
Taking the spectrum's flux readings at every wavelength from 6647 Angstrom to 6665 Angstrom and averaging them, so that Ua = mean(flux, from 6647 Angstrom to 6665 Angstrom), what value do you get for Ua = 4.23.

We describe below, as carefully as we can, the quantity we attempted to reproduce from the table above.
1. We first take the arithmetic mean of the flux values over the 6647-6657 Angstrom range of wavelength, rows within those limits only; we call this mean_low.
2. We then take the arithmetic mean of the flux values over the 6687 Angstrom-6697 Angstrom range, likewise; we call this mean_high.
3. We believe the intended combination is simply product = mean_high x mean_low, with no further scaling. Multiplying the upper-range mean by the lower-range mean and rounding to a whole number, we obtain 19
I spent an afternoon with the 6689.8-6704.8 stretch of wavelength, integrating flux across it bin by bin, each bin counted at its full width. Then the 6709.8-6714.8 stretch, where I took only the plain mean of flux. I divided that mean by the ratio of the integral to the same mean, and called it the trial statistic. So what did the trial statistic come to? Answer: 0.4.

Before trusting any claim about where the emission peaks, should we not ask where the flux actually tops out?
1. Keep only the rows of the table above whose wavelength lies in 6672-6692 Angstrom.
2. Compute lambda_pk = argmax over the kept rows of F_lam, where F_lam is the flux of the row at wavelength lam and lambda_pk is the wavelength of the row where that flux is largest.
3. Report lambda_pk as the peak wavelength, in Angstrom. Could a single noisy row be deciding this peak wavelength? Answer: 6681.0 Angstrom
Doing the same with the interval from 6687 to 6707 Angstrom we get 6701.0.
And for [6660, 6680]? 6678.5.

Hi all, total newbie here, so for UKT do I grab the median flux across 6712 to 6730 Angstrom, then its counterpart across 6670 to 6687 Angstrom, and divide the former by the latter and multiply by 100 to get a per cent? 124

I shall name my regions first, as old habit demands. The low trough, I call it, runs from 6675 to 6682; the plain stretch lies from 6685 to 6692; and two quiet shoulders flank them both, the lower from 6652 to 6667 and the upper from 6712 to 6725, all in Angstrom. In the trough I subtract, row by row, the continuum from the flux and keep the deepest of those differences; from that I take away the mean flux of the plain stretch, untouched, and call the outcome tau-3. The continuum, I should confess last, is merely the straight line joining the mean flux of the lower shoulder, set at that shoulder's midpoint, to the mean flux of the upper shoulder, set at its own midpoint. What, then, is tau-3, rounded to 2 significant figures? -4.8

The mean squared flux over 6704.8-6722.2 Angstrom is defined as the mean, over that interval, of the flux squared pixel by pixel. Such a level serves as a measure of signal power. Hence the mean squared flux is 43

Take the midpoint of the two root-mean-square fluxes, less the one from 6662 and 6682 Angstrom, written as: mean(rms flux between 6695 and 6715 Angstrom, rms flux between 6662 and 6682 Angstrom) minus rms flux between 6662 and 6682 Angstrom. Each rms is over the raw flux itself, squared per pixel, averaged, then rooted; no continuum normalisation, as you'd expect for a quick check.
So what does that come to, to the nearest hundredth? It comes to 0.16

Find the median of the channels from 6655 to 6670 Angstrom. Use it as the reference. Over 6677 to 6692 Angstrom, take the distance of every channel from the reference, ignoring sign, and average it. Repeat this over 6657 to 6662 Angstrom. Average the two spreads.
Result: 0.3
